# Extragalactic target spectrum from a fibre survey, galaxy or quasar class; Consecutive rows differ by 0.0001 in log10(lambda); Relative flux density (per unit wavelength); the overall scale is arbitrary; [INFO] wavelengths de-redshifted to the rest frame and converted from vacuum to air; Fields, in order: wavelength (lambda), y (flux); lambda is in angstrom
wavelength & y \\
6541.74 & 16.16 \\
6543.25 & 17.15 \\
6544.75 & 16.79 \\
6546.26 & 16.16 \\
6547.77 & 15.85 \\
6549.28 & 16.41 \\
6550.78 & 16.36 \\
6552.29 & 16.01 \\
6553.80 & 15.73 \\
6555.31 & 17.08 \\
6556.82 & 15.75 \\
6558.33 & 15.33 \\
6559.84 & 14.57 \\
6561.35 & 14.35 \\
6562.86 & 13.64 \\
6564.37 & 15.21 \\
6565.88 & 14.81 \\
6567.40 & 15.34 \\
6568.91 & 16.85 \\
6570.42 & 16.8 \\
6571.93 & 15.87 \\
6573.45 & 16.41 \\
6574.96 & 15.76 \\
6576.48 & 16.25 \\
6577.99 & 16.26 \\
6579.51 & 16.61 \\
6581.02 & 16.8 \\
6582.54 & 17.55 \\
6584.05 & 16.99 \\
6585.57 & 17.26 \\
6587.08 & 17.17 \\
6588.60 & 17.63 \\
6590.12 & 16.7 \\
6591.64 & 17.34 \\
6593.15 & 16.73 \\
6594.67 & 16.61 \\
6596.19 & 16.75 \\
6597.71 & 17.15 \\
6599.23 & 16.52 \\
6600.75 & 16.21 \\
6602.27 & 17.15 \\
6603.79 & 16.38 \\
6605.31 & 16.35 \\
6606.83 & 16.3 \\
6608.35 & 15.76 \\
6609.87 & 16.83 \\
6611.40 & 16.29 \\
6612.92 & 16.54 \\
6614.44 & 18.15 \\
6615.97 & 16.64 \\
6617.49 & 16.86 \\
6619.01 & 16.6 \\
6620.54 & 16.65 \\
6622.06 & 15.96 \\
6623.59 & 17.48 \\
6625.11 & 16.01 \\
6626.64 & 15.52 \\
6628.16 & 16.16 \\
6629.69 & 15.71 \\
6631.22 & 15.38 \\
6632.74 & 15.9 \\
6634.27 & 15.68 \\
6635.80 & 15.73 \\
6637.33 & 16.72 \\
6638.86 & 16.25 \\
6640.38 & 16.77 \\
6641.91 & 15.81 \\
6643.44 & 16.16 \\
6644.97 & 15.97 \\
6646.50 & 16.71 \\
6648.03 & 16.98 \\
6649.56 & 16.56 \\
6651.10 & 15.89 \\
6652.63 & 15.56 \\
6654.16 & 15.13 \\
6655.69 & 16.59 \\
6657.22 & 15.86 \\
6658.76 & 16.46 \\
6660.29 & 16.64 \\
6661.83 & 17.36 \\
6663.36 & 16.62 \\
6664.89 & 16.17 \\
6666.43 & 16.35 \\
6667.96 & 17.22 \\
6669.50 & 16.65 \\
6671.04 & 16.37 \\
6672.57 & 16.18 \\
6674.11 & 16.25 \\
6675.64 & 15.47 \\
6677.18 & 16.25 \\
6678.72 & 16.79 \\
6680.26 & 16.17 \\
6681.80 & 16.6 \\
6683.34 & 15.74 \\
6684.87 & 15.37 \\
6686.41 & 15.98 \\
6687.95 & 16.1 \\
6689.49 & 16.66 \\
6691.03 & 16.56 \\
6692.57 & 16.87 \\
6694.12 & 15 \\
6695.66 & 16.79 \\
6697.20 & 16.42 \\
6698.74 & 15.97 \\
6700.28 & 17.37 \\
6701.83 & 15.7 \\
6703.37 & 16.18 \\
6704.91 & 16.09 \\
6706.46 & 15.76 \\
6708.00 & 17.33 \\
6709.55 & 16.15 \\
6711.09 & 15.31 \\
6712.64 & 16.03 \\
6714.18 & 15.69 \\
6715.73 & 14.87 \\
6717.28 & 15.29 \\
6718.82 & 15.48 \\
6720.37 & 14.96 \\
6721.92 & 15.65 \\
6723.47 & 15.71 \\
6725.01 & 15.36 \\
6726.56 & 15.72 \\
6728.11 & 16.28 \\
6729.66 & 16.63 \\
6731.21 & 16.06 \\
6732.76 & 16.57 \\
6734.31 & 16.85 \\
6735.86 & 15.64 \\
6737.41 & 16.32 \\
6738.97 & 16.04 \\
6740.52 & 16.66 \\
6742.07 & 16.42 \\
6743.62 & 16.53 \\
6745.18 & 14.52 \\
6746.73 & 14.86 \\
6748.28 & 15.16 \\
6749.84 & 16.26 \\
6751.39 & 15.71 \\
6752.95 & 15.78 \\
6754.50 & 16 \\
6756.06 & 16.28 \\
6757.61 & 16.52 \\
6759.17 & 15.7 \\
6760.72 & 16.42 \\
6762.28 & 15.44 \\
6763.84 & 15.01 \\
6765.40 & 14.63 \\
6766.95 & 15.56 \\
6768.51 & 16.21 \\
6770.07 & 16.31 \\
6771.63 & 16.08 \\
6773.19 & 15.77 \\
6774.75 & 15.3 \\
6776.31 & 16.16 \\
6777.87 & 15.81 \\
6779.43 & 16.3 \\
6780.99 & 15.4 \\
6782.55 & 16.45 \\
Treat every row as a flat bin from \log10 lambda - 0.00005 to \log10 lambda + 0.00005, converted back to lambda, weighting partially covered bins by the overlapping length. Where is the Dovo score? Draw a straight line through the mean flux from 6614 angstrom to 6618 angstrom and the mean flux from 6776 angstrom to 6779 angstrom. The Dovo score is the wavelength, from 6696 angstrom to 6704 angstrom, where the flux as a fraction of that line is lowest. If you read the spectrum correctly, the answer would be 6701.83 angstrom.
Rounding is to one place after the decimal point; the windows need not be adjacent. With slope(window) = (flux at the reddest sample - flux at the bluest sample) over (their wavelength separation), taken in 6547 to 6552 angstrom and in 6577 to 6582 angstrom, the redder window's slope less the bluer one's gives 0.0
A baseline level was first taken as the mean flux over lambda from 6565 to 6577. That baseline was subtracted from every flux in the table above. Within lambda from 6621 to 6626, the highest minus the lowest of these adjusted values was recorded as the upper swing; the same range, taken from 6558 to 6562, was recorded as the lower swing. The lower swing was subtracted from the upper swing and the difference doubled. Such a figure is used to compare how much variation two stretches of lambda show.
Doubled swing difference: 1.1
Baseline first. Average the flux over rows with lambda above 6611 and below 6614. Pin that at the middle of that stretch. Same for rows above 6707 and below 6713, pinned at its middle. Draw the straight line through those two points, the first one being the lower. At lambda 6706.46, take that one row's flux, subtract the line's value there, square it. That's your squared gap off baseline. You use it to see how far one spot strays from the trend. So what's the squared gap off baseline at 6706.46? 0.2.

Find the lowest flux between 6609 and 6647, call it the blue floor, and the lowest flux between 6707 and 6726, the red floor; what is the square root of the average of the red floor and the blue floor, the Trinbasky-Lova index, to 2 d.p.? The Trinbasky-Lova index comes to 3.89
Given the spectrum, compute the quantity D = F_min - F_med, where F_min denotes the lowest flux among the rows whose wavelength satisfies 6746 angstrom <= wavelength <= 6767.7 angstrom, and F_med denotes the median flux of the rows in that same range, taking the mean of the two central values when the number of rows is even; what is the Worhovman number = -1.1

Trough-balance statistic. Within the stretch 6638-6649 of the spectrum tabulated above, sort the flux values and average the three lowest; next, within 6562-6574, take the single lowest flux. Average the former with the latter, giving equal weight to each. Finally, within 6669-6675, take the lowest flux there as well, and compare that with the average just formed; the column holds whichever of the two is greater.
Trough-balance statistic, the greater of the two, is 16.2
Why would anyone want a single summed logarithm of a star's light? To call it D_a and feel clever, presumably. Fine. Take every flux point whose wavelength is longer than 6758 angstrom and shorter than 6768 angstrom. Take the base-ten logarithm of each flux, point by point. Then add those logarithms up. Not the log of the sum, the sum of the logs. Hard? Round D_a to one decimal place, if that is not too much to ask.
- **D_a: 7.1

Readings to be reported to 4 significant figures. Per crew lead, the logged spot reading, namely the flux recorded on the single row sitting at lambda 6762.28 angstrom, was 15.44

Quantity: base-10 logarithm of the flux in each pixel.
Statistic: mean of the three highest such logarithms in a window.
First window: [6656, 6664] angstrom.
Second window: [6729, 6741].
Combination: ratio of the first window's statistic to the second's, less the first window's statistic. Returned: -0.224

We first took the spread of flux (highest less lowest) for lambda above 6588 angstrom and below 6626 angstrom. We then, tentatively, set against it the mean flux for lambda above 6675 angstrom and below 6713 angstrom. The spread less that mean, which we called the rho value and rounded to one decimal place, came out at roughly -13.8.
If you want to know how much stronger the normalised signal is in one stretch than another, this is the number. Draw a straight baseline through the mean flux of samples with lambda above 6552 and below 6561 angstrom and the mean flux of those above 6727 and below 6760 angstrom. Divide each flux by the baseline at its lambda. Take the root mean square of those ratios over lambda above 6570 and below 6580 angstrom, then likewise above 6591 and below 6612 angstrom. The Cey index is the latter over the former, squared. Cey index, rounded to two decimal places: 1.03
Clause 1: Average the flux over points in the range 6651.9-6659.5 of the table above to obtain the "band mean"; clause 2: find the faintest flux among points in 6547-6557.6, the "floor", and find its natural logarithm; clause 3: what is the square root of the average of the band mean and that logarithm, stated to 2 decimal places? 3.06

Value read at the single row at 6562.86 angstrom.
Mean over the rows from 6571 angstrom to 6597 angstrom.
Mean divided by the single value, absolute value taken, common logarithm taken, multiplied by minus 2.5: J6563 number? -0.223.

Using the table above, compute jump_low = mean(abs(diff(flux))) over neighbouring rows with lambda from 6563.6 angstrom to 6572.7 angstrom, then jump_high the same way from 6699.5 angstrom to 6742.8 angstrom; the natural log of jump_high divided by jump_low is -0.15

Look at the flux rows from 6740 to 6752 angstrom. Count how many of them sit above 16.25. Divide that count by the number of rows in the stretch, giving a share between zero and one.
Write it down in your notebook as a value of 0.50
